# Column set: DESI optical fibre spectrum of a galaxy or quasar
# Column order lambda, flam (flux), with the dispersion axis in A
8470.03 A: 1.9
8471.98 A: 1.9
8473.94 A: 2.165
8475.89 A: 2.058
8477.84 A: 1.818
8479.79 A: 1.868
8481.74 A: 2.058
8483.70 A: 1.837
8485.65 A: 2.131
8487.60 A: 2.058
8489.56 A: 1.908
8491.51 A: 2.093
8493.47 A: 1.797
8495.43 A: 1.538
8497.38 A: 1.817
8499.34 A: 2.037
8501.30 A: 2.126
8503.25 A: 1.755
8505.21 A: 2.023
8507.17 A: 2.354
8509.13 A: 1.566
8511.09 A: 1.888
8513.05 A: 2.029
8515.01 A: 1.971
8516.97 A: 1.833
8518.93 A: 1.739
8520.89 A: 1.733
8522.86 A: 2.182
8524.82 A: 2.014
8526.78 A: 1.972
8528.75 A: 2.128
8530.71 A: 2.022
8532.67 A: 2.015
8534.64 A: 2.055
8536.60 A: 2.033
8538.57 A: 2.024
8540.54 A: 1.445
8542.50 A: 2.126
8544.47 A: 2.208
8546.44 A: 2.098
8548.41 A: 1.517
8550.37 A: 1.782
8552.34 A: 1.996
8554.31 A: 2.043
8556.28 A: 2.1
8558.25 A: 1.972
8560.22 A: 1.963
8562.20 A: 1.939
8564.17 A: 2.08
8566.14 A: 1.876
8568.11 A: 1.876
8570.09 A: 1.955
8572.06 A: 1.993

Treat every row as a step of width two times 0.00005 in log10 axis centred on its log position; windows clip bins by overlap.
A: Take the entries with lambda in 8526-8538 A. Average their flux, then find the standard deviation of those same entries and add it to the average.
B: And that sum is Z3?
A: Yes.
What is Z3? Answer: 2.09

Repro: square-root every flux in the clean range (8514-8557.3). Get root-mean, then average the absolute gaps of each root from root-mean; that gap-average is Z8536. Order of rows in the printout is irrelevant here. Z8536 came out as 0.0566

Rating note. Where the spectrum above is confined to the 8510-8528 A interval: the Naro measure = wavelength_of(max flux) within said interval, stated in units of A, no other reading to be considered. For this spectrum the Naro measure 8522.86 A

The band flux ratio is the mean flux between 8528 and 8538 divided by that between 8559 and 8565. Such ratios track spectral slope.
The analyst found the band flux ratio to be 1.03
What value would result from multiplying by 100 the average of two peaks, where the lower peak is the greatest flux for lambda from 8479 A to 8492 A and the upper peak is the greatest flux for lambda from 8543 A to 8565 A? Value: 217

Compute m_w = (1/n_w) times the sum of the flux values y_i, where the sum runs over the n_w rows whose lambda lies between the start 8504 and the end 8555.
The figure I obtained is 1.95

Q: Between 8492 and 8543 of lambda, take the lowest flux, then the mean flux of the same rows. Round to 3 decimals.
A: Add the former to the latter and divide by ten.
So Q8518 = 0.338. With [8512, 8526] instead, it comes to 0.366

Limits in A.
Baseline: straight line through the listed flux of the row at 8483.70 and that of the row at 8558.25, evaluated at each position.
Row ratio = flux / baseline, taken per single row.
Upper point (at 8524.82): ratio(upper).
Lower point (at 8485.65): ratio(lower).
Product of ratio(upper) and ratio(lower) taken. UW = 1.22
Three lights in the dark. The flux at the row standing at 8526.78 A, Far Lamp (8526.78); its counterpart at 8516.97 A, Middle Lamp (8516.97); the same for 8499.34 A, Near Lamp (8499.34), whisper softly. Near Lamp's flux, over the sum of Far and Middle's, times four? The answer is 2.14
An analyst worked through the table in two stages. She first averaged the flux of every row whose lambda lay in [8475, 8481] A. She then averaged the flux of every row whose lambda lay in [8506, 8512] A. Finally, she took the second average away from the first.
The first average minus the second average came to -0.02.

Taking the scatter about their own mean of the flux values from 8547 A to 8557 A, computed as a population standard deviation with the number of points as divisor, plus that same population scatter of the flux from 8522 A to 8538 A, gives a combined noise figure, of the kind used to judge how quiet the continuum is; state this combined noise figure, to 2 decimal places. 0.28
